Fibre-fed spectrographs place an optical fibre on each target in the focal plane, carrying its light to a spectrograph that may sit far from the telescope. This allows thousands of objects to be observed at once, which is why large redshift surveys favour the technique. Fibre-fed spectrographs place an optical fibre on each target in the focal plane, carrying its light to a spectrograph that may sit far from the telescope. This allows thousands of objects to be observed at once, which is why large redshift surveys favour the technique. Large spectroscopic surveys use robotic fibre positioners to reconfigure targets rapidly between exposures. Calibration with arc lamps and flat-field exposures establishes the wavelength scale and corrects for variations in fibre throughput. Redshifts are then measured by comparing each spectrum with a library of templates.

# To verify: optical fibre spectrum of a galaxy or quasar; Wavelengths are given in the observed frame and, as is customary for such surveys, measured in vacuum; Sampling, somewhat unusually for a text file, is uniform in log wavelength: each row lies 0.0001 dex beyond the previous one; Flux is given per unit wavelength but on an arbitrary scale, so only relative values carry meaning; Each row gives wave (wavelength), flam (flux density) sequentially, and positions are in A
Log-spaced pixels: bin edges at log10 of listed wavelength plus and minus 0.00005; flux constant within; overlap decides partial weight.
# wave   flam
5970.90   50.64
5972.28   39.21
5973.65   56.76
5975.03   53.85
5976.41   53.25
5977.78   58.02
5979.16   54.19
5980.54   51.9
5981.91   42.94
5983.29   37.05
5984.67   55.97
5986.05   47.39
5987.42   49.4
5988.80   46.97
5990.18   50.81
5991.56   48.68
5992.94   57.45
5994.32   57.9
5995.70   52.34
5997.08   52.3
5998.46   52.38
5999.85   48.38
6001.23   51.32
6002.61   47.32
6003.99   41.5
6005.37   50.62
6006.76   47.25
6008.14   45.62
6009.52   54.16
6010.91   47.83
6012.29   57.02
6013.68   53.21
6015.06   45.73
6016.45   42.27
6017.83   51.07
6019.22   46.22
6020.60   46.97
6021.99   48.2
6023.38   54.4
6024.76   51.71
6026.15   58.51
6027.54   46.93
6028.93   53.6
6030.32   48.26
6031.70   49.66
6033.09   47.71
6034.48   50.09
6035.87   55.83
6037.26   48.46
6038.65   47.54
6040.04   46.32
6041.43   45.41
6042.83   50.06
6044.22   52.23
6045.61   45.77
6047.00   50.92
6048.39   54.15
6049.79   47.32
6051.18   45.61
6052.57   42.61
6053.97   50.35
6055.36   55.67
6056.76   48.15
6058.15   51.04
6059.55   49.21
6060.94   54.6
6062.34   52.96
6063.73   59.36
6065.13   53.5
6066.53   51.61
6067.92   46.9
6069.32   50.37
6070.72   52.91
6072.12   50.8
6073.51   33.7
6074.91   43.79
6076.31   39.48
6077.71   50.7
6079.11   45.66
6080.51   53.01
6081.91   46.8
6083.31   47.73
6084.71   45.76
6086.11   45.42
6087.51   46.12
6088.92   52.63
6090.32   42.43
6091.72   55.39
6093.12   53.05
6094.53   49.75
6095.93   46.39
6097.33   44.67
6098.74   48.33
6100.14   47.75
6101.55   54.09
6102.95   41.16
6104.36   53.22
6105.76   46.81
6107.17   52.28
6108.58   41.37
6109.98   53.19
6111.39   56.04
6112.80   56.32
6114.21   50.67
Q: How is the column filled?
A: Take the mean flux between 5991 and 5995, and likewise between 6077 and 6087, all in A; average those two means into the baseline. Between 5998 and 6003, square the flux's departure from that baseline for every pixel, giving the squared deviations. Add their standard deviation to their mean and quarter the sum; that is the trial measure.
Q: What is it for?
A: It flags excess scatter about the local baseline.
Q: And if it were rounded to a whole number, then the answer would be 3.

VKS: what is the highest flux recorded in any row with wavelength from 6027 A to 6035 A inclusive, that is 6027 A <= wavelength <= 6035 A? 53.6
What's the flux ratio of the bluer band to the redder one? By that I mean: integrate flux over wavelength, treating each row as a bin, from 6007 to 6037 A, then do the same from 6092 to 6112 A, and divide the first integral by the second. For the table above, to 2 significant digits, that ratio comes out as 1.5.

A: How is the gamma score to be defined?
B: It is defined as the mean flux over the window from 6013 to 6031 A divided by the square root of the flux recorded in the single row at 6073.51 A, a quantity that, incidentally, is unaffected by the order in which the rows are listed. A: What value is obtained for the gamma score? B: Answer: 8.57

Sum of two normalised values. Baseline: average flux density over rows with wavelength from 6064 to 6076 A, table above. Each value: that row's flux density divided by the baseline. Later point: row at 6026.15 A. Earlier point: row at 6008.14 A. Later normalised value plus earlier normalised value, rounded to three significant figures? 2.17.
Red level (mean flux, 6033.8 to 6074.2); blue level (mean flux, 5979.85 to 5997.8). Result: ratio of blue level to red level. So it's 1.01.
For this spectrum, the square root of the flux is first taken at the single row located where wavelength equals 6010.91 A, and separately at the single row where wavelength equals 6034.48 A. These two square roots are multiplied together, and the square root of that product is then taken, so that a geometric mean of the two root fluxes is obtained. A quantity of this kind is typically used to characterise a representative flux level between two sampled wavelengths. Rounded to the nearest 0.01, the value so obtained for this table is 7.00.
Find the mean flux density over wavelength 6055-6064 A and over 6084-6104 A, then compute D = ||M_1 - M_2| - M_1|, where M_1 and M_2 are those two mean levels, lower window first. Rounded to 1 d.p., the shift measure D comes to 48.1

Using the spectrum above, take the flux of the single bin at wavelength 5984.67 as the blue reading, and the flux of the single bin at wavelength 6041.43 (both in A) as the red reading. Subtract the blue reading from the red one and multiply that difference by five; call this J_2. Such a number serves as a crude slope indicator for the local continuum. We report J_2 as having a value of -53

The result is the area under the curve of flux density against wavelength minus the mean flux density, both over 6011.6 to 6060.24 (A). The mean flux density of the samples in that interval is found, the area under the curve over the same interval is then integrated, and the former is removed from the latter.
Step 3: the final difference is 2366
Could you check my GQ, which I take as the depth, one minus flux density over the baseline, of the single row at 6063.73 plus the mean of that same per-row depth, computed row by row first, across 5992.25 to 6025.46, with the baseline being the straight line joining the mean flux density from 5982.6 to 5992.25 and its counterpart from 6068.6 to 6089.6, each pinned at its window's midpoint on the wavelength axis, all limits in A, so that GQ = -0.31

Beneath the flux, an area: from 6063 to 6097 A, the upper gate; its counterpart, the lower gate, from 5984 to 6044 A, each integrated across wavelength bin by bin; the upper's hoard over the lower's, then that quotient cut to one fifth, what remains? 0.11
